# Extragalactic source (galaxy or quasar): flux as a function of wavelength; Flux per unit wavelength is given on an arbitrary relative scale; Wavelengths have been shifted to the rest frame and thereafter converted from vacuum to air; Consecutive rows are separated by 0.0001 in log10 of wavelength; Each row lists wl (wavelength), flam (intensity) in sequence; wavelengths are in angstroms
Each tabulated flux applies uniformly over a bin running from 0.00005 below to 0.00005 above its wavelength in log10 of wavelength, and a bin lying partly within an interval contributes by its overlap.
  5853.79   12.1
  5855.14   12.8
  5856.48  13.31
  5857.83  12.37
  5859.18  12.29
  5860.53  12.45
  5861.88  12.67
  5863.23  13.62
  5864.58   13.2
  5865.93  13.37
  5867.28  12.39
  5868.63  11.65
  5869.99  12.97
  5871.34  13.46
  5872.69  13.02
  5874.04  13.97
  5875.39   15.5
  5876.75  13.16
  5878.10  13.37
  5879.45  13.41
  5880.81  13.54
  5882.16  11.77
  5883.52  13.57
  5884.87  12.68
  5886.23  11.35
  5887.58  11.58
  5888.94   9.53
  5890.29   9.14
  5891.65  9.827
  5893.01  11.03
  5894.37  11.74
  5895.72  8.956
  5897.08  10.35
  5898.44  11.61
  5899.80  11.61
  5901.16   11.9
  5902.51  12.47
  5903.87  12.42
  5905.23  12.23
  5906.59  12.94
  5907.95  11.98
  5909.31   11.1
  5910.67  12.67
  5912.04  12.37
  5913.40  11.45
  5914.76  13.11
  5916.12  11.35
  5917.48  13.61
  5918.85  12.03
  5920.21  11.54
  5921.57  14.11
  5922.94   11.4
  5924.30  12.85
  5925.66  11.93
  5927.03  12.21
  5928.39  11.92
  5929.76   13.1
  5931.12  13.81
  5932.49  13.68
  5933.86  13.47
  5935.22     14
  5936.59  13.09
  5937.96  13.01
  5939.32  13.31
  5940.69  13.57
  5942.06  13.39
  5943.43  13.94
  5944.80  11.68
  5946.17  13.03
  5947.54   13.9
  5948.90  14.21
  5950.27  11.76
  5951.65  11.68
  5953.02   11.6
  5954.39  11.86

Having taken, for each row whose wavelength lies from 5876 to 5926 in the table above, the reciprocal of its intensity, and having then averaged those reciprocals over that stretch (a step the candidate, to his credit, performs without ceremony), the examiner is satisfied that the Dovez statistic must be 0.085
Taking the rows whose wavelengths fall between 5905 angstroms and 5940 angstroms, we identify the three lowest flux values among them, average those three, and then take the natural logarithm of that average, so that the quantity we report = 2.42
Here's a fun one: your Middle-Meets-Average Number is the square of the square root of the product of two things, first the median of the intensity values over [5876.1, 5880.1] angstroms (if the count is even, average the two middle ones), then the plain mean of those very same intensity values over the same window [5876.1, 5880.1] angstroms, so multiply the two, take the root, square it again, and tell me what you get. 178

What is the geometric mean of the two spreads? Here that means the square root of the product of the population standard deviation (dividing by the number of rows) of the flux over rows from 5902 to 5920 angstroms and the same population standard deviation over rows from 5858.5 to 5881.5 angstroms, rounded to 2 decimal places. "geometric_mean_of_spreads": 0.75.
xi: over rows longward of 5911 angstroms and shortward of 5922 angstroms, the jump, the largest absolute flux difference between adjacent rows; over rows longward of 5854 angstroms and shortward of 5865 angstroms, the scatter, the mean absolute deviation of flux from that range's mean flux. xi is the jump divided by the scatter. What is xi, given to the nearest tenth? 6.4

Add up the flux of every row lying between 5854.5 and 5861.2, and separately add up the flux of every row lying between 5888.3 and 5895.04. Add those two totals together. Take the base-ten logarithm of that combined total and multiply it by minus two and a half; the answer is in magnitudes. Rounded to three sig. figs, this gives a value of -5.15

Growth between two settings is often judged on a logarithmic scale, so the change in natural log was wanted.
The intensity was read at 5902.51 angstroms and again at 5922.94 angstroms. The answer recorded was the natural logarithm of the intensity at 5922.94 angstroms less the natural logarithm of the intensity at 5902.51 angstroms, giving -0.090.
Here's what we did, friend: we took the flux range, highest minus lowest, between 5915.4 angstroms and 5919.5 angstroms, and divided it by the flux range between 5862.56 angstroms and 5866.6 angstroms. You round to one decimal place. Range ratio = 5.4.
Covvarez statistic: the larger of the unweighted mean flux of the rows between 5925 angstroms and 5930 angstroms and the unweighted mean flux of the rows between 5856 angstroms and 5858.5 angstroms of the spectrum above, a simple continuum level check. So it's 12.8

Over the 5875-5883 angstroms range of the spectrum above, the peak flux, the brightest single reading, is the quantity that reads 15.5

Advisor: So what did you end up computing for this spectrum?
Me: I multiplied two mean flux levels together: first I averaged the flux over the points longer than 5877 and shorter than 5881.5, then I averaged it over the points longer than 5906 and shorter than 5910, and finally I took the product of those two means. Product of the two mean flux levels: 161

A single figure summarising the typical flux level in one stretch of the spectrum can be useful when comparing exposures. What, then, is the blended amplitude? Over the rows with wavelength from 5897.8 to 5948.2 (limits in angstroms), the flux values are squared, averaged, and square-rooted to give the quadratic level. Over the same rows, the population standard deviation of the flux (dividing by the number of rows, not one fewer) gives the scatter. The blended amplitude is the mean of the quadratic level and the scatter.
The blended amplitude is 6.8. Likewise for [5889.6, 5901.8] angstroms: 5.9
